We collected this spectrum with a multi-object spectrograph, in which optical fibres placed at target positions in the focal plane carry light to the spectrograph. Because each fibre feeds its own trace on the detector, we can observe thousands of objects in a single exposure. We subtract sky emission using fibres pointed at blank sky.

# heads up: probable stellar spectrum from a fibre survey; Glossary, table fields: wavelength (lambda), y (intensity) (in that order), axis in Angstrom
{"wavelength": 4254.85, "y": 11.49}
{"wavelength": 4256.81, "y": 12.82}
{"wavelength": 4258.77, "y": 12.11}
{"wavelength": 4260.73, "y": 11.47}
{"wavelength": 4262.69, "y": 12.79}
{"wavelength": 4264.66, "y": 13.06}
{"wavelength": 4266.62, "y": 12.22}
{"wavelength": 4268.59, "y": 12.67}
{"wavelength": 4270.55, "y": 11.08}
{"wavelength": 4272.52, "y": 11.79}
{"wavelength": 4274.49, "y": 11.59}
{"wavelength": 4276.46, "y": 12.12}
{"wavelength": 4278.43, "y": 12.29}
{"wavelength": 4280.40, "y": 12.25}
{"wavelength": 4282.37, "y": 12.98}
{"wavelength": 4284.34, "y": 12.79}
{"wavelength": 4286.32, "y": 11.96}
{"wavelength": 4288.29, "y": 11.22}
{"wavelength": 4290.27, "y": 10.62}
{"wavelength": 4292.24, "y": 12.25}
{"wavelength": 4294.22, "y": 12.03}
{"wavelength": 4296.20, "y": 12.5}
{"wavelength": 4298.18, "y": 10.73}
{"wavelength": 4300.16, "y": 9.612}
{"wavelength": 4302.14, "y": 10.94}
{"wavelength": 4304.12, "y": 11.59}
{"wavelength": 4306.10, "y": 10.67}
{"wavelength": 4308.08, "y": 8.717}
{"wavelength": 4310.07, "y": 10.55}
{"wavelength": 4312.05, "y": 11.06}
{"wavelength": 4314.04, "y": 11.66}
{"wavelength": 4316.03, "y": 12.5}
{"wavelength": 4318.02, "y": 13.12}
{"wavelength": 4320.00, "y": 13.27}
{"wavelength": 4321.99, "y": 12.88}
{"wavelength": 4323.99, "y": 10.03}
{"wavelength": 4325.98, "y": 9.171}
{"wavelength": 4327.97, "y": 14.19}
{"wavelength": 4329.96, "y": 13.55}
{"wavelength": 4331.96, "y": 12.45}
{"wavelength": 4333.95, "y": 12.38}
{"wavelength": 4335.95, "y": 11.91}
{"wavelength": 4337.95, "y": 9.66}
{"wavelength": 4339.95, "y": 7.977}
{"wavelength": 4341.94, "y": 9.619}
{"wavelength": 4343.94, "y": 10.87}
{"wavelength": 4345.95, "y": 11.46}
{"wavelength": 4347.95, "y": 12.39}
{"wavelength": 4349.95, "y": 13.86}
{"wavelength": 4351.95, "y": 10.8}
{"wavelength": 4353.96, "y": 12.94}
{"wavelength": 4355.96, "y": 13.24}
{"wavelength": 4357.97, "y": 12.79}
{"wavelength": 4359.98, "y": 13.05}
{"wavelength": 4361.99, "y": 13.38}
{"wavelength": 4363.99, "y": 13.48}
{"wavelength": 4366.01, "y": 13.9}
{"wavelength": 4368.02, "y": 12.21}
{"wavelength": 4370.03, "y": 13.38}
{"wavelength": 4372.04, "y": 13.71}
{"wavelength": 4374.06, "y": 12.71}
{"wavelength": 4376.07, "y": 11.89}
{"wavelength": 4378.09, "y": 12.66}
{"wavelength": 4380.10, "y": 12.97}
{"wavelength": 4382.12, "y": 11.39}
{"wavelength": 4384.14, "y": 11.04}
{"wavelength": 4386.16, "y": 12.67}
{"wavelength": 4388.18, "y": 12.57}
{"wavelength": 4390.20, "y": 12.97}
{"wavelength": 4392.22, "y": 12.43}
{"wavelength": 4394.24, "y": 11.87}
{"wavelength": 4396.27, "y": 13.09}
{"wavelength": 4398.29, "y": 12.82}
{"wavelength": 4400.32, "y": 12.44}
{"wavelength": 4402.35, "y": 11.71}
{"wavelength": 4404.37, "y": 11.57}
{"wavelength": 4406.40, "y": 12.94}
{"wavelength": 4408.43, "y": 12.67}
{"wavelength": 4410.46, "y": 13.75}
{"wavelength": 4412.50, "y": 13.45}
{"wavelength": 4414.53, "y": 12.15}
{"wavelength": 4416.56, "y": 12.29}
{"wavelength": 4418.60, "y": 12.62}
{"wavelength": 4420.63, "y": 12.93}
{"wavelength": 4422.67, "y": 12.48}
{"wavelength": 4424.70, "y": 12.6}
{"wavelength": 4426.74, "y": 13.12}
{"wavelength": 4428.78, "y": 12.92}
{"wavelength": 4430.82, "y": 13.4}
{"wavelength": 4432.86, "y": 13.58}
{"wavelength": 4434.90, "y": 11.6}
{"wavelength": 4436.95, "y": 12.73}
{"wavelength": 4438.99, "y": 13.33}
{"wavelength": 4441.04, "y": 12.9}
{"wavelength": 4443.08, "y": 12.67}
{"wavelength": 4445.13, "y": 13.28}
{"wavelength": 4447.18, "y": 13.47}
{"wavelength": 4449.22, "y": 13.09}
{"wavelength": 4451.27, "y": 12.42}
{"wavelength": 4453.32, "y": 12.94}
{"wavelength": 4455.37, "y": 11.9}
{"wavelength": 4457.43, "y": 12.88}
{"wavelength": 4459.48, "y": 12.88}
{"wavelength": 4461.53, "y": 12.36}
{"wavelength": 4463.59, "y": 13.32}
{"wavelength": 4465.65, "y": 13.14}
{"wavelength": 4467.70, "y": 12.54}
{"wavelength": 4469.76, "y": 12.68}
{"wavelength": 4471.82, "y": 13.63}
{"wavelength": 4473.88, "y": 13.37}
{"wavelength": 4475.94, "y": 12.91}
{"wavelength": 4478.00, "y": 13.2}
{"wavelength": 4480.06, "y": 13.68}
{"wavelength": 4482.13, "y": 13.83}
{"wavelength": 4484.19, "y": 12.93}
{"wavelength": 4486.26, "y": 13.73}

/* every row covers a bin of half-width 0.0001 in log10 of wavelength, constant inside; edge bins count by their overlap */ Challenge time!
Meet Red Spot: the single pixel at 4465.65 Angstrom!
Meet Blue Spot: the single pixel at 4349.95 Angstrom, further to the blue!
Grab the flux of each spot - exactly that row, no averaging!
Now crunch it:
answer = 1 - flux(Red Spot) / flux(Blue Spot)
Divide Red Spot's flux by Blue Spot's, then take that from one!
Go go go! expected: 0.052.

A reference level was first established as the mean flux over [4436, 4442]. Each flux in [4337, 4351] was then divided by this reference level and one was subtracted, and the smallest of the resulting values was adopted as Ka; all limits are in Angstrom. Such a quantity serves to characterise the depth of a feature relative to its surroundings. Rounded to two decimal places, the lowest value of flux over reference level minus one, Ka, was -0.39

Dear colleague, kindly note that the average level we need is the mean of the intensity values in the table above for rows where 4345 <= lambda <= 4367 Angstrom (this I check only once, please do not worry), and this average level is 12.8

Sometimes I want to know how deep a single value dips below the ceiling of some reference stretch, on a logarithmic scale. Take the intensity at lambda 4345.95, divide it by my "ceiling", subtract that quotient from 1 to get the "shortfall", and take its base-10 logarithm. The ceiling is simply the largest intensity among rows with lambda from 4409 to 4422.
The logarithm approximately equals -0.78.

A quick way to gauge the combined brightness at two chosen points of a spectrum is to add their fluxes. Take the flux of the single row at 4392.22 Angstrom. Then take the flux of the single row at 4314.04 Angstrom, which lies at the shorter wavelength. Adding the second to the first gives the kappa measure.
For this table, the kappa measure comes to 24.1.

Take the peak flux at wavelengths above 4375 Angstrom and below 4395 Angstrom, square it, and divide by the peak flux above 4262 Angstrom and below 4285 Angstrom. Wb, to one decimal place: 12.9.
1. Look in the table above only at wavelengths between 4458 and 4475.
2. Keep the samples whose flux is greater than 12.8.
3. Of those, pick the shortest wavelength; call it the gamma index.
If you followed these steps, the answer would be 4459.48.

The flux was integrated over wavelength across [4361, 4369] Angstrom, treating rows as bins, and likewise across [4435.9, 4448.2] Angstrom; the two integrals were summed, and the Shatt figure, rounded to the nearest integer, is 267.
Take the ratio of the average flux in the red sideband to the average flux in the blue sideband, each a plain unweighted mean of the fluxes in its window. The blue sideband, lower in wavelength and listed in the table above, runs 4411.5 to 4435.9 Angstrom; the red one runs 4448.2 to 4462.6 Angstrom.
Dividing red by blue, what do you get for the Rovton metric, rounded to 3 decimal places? 0.990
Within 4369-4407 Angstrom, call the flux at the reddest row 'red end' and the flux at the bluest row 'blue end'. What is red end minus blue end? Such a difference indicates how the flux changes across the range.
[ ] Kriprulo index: -0.44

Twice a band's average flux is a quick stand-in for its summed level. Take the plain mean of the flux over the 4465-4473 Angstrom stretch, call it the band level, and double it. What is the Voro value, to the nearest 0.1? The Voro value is 26.0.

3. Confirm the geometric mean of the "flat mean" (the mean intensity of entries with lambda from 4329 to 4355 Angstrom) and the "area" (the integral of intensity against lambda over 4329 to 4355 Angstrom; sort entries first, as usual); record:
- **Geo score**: 59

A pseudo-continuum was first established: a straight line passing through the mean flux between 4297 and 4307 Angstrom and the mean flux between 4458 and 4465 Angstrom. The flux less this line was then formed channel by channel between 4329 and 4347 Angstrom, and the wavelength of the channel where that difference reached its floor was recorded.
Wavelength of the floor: 4339.95 Angstrom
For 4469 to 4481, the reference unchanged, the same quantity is 4469.76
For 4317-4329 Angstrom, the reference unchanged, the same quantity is 4325.98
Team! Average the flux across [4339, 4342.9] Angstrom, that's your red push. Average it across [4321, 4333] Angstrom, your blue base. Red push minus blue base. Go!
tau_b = -3.2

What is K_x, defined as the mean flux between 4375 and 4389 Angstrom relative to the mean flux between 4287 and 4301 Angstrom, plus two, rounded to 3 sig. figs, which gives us 3.08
